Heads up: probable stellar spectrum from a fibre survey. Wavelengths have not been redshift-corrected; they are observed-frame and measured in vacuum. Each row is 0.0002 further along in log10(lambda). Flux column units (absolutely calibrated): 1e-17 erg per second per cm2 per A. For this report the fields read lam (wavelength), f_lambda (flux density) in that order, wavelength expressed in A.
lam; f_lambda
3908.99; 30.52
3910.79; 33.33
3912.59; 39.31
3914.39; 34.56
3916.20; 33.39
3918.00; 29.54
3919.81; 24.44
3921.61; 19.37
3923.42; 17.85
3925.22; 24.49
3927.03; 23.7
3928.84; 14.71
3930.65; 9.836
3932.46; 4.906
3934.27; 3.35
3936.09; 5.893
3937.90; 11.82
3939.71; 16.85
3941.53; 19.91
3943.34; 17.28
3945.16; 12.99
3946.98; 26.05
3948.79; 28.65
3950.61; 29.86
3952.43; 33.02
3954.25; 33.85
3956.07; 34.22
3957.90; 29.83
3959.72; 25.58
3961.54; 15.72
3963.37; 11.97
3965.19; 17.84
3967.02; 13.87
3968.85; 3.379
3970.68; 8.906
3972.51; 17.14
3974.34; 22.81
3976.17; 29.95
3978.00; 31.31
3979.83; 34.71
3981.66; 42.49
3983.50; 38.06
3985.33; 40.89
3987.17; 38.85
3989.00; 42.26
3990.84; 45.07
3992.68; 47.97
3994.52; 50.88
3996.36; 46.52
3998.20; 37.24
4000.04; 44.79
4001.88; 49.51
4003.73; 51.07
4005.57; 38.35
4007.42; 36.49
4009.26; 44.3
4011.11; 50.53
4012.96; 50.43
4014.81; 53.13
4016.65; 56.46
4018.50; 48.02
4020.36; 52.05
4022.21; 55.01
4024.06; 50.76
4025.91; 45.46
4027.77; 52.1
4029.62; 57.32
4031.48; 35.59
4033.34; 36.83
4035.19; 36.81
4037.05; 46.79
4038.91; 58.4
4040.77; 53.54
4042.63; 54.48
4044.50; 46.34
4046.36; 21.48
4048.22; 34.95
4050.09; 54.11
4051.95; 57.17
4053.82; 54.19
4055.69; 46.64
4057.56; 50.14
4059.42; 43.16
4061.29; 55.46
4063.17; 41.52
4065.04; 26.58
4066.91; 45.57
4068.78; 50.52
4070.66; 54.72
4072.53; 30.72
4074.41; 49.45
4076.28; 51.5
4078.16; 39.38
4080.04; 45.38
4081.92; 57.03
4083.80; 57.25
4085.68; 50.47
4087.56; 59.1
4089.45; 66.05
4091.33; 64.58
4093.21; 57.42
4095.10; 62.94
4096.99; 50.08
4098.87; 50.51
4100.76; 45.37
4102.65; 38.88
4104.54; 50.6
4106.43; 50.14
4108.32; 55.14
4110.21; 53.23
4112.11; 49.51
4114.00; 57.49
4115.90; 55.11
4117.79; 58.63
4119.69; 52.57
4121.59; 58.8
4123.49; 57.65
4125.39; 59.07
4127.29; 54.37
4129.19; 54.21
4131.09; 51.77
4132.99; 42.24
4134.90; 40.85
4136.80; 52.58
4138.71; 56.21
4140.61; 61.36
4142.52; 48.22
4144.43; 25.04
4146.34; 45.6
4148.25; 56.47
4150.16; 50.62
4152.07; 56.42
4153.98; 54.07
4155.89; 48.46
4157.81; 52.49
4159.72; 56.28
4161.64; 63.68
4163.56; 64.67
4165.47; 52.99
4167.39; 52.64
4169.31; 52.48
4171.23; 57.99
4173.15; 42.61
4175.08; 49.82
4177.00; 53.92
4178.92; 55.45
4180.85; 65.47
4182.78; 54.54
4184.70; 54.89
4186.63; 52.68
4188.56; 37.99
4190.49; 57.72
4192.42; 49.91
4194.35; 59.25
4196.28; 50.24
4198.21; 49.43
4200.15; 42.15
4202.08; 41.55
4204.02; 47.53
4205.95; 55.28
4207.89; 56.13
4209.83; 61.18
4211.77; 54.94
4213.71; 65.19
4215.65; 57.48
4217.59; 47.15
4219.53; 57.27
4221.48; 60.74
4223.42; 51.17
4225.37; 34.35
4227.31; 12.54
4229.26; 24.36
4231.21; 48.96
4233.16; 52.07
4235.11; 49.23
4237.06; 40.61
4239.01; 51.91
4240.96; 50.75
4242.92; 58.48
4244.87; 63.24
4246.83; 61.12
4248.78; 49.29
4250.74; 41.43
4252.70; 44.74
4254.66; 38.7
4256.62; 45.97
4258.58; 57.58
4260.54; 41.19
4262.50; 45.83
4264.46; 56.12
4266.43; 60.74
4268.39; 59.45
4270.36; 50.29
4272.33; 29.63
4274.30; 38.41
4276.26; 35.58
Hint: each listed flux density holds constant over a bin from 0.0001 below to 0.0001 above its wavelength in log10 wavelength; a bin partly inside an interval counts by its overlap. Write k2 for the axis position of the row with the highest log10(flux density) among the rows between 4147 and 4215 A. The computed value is 4180.85 A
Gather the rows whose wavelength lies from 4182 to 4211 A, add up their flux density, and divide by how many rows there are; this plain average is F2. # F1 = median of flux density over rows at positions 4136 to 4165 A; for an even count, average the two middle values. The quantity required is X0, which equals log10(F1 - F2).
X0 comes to 0.4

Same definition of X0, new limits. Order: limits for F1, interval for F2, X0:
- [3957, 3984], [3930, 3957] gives 0.6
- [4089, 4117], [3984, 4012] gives 1.0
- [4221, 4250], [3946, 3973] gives 1.5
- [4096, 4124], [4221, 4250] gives 0.7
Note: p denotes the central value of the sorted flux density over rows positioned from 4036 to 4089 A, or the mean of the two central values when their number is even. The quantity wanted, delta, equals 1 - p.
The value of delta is -49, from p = 50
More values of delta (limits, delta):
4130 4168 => -52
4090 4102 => -53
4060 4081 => -45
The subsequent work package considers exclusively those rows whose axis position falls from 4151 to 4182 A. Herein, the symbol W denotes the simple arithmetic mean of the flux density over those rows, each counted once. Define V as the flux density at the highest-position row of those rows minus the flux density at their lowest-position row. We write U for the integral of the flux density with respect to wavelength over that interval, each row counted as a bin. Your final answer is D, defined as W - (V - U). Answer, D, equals 1749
